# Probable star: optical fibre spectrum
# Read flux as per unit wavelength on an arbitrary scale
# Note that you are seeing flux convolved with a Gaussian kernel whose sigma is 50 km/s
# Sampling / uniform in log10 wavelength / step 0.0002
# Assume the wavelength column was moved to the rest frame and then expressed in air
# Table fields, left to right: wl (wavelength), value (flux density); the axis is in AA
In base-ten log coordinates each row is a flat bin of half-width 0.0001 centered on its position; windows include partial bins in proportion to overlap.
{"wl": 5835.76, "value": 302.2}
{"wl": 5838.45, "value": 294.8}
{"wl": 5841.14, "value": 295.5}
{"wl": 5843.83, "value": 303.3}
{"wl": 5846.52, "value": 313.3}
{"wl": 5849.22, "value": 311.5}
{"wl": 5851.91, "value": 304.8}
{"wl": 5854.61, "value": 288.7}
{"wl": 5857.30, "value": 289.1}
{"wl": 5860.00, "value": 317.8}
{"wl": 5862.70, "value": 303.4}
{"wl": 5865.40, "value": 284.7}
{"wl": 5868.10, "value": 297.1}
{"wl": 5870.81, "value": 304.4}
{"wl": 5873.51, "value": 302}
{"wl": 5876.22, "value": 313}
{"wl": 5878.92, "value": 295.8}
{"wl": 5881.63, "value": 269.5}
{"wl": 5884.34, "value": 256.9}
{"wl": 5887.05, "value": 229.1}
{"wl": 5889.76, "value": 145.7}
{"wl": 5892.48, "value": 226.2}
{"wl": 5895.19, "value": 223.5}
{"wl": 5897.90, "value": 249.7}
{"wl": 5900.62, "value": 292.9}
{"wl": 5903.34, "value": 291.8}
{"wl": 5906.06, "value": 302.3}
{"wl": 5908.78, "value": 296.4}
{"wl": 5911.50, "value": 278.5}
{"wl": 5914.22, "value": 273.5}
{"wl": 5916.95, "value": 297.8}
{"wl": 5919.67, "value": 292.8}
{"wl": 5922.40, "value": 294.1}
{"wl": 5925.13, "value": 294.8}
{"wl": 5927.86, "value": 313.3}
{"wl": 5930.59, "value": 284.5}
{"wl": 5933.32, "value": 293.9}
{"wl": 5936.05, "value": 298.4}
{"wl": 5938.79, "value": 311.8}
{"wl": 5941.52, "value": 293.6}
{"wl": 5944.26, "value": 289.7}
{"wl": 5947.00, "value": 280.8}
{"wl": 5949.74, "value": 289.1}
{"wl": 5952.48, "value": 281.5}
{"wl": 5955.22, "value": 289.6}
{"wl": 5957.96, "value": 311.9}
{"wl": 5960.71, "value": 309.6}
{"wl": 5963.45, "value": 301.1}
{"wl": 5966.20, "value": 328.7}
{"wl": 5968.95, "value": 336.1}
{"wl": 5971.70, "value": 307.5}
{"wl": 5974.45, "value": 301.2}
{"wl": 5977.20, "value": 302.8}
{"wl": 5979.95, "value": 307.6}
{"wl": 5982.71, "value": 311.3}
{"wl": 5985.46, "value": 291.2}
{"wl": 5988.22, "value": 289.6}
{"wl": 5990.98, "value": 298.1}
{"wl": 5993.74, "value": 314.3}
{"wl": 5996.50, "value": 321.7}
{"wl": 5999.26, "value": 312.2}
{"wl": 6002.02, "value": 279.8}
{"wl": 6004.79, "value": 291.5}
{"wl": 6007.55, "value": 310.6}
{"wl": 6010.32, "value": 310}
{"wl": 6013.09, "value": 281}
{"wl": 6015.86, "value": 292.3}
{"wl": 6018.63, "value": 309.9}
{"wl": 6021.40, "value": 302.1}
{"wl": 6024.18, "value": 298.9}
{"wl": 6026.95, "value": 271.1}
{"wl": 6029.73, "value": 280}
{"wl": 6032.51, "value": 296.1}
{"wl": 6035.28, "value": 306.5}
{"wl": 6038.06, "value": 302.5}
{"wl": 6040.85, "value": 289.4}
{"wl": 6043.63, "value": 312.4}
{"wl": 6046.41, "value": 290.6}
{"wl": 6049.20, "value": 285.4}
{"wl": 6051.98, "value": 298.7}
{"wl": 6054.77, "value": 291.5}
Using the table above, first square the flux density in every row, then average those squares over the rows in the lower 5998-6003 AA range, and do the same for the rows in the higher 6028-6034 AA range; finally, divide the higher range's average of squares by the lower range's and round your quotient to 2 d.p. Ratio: 0.94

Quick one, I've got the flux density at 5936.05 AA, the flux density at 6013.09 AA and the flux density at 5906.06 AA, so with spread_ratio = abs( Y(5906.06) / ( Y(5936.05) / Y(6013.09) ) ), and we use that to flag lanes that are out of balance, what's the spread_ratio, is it 285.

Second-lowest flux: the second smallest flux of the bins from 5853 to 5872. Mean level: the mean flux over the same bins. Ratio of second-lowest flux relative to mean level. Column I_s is 0.969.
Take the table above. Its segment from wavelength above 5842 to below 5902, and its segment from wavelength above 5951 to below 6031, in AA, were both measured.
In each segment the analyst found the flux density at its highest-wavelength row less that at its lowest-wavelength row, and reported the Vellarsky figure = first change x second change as 16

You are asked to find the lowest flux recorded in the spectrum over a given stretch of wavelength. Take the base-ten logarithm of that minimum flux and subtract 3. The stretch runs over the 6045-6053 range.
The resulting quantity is -0.545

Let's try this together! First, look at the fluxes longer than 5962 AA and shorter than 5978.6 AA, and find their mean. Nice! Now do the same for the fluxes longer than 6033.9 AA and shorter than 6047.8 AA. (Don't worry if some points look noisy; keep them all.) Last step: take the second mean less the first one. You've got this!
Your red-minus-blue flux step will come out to -13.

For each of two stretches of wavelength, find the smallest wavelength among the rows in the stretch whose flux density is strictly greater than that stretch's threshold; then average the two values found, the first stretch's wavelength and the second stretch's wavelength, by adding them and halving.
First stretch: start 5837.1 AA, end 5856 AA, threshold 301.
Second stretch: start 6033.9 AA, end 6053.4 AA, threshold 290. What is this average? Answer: 5939.6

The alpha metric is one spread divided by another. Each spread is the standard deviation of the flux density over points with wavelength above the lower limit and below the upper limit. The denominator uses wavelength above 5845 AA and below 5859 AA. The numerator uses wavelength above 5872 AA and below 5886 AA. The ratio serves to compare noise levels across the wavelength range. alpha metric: 2.0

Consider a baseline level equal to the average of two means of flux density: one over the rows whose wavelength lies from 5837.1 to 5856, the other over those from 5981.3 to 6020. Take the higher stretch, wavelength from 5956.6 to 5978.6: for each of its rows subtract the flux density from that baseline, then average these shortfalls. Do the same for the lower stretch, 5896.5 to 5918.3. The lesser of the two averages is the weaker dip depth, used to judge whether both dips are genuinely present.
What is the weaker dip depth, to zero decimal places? -11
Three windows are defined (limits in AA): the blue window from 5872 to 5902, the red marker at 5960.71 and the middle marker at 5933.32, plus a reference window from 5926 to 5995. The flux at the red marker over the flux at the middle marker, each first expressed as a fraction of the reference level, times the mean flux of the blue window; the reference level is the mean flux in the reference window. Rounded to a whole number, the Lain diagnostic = 269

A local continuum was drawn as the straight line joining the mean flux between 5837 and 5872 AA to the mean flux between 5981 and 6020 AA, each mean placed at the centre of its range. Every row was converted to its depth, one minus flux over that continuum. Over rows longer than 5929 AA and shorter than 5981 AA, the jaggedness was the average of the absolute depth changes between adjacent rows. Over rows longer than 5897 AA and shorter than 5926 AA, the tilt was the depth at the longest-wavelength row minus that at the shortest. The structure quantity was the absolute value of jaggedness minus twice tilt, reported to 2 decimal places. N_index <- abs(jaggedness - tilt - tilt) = 0.33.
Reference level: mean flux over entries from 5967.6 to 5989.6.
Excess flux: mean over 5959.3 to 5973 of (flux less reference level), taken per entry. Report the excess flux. 11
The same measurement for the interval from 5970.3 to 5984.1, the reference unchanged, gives 0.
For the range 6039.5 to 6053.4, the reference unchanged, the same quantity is -11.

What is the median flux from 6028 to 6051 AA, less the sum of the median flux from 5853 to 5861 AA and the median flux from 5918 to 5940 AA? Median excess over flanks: -290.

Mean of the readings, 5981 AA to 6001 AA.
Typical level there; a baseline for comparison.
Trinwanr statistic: 305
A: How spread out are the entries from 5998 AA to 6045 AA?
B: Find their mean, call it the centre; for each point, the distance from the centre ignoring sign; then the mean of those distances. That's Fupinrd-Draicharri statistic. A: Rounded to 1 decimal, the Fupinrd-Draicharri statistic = 11.0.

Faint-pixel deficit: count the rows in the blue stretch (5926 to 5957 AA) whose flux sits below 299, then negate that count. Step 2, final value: -9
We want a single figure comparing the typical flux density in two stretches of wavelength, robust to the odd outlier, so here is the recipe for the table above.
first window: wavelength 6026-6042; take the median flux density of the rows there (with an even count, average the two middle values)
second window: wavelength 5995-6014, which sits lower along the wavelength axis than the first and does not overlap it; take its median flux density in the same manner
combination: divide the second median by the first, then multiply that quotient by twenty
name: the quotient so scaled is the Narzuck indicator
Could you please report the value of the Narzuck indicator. 21.2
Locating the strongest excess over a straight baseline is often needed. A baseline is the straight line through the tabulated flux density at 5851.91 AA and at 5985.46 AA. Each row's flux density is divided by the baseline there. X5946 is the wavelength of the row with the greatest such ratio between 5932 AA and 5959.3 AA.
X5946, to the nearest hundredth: 5957.96 AA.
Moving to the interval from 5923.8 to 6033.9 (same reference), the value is 5968.95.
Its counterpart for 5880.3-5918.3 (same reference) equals 5906.06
